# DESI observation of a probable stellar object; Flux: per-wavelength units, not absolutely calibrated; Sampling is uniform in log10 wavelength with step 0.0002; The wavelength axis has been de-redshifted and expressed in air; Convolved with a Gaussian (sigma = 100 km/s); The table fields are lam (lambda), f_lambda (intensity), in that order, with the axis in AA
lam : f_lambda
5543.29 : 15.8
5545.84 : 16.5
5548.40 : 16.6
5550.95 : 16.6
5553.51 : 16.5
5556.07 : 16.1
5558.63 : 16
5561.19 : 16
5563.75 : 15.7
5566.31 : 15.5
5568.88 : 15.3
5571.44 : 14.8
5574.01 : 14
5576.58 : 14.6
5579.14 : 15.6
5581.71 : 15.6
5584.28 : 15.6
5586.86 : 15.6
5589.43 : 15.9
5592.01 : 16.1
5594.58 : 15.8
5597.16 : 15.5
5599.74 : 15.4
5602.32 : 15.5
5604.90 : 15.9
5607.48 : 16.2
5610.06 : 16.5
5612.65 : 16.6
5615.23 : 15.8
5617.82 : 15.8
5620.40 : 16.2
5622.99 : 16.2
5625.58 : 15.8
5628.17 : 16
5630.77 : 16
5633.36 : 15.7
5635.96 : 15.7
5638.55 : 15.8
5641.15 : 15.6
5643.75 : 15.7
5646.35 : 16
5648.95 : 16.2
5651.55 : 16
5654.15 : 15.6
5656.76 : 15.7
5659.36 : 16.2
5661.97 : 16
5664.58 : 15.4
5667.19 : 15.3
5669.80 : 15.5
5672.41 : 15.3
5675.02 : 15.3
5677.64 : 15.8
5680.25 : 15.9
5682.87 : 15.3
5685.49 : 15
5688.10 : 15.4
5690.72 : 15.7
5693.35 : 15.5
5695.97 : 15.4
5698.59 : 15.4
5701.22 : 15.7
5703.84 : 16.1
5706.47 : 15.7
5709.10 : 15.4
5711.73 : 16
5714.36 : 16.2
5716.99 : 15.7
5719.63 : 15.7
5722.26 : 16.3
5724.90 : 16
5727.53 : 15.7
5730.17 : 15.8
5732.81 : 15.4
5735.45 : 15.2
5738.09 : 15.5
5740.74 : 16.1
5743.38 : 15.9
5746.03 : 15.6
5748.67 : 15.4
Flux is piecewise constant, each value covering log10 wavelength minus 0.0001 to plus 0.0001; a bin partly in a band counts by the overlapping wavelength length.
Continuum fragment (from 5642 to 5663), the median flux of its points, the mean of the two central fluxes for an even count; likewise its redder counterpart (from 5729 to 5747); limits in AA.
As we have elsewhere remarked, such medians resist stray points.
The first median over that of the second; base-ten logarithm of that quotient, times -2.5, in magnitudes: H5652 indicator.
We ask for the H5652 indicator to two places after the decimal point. -0.03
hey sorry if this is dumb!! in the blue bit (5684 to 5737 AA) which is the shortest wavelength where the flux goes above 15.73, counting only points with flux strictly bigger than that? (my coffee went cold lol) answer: 5703.84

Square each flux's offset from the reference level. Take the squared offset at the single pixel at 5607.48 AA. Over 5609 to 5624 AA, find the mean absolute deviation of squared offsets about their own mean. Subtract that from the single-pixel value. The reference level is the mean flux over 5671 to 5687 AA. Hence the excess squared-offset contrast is 0.19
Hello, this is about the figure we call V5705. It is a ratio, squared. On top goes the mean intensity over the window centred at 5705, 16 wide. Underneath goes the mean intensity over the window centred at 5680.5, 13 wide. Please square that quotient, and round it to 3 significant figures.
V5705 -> 1.03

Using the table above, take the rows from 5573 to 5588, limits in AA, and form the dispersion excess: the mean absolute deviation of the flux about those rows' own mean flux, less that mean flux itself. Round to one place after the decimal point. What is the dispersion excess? -14.6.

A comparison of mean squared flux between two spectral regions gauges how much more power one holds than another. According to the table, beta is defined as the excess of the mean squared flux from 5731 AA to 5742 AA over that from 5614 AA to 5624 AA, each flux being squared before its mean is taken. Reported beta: -14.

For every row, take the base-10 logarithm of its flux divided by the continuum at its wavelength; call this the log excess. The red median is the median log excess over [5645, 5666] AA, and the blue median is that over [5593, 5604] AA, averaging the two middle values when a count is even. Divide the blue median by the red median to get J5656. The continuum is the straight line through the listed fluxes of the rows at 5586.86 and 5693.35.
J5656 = -0.2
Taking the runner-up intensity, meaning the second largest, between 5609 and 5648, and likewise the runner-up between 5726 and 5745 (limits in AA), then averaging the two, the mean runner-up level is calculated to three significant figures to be 16.2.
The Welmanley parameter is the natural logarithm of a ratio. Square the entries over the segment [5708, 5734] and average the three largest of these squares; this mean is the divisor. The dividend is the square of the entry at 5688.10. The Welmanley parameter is -0.10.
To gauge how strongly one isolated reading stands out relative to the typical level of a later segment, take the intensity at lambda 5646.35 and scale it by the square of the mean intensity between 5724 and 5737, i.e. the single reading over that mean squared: 0.066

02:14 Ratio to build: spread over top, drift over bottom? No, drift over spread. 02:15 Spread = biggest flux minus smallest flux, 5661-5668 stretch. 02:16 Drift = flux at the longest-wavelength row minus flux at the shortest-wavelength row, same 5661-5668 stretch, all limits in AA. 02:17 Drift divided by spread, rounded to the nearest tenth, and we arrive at -1.0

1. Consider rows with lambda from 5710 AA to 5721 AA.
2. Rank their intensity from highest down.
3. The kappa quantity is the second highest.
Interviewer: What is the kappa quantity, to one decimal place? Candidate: 16.0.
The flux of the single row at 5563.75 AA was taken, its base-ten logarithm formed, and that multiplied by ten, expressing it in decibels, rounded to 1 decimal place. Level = 12.0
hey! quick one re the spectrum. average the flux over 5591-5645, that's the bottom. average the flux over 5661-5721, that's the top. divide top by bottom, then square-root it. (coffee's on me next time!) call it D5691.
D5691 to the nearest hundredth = 0.99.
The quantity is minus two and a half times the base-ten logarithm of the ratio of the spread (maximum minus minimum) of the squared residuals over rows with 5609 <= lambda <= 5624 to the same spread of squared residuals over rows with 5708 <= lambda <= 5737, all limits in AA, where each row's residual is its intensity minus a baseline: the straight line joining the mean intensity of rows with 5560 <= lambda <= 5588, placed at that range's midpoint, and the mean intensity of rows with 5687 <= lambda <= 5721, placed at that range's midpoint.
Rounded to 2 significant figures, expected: -1.4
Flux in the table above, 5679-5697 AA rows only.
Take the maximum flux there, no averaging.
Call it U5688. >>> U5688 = 15.9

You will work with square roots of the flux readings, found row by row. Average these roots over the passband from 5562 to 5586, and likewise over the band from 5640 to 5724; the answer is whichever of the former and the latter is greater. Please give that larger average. 3.961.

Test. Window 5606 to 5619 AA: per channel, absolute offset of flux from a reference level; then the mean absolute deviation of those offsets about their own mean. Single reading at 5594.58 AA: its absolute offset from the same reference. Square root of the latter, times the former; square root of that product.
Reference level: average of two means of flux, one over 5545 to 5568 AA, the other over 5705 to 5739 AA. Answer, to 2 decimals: 0.28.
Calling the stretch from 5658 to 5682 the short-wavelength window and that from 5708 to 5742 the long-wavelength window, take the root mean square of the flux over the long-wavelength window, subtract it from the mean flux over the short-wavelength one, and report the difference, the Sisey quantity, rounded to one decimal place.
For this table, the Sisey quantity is -0.1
